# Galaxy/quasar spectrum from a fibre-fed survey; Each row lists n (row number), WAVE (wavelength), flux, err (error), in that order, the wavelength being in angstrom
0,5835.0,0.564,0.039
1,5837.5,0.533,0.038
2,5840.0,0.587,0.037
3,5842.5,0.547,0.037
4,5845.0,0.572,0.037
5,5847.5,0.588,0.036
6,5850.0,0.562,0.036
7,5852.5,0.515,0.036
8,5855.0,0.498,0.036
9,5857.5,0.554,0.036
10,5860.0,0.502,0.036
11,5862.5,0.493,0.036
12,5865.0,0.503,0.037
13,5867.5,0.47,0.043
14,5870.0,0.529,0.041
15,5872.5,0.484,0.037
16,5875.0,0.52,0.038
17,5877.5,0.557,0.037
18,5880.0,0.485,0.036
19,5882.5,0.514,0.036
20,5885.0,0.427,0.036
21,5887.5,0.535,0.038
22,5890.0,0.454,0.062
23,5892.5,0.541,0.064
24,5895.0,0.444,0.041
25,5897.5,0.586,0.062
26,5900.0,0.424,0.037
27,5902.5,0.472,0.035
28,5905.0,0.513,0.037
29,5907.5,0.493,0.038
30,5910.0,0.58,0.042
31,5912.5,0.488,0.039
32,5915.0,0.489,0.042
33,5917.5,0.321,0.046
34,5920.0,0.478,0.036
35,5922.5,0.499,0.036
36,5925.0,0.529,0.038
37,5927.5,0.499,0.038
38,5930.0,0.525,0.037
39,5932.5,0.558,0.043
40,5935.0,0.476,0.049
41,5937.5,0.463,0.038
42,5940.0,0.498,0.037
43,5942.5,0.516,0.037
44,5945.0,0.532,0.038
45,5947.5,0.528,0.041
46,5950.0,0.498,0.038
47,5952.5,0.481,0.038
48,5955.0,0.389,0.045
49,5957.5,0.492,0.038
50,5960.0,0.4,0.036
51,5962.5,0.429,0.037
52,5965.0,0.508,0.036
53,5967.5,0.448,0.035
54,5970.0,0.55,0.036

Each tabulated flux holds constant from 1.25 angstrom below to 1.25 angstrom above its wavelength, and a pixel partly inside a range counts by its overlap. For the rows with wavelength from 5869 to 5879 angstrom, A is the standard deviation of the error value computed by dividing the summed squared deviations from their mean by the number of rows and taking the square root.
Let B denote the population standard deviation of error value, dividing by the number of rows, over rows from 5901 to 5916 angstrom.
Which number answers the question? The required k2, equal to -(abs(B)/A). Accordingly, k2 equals -1.6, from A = 0.0016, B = 0.003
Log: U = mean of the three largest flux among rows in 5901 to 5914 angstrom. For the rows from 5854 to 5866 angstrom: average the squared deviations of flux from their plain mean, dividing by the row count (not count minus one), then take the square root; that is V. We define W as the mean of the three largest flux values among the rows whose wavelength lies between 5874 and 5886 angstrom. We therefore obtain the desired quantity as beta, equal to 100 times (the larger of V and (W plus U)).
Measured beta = 106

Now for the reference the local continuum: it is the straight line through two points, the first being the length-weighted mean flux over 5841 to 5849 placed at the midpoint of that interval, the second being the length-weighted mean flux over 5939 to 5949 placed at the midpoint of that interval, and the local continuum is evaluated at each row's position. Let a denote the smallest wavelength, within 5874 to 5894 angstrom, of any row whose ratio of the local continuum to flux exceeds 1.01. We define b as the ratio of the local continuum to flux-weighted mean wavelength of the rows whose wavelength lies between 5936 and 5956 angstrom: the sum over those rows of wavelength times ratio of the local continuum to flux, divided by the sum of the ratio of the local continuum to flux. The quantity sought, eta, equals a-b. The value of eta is -71.5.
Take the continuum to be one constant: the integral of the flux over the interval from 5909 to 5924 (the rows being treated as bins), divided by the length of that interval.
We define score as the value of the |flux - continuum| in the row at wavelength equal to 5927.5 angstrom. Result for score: 0.024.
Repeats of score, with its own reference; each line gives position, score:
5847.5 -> 0.113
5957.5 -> 0.017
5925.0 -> 0.054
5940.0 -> 0.023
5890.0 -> 0.021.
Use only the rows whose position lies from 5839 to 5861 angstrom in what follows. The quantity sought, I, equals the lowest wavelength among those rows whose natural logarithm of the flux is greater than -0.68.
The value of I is 5840.0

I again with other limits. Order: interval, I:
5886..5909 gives 5887.5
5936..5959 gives 5942.5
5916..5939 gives 5925.0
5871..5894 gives 5875.0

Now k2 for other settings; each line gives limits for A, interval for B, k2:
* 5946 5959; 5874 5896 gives -3.9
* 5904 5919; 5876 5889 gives -0.3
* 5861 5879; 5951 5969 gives -1.3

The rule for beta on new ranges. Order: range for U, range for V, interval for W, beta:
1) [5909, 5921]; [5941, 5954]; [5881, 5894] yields 105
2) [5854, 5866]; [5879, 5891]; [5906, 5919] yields 104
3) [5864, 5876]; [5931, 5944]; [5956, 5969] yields 100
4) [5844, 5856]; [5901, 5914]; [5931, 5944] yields 110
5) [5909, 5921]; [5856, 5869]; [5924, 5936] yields 106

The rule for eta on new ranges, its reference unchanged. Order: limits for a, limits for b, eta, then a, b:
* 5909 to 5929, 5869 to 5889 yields 33.7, 5912.5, 5878.8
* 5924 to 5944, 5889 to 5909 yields 28.8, 5927.5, 5898.7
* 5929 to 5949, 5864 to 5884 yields 61.4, 5935.0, 5873.6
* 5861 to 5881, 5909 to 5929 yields -56.2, 5862.5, 5918.7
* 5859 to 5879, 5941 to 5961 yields -91.7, 5860.0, 5951.7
